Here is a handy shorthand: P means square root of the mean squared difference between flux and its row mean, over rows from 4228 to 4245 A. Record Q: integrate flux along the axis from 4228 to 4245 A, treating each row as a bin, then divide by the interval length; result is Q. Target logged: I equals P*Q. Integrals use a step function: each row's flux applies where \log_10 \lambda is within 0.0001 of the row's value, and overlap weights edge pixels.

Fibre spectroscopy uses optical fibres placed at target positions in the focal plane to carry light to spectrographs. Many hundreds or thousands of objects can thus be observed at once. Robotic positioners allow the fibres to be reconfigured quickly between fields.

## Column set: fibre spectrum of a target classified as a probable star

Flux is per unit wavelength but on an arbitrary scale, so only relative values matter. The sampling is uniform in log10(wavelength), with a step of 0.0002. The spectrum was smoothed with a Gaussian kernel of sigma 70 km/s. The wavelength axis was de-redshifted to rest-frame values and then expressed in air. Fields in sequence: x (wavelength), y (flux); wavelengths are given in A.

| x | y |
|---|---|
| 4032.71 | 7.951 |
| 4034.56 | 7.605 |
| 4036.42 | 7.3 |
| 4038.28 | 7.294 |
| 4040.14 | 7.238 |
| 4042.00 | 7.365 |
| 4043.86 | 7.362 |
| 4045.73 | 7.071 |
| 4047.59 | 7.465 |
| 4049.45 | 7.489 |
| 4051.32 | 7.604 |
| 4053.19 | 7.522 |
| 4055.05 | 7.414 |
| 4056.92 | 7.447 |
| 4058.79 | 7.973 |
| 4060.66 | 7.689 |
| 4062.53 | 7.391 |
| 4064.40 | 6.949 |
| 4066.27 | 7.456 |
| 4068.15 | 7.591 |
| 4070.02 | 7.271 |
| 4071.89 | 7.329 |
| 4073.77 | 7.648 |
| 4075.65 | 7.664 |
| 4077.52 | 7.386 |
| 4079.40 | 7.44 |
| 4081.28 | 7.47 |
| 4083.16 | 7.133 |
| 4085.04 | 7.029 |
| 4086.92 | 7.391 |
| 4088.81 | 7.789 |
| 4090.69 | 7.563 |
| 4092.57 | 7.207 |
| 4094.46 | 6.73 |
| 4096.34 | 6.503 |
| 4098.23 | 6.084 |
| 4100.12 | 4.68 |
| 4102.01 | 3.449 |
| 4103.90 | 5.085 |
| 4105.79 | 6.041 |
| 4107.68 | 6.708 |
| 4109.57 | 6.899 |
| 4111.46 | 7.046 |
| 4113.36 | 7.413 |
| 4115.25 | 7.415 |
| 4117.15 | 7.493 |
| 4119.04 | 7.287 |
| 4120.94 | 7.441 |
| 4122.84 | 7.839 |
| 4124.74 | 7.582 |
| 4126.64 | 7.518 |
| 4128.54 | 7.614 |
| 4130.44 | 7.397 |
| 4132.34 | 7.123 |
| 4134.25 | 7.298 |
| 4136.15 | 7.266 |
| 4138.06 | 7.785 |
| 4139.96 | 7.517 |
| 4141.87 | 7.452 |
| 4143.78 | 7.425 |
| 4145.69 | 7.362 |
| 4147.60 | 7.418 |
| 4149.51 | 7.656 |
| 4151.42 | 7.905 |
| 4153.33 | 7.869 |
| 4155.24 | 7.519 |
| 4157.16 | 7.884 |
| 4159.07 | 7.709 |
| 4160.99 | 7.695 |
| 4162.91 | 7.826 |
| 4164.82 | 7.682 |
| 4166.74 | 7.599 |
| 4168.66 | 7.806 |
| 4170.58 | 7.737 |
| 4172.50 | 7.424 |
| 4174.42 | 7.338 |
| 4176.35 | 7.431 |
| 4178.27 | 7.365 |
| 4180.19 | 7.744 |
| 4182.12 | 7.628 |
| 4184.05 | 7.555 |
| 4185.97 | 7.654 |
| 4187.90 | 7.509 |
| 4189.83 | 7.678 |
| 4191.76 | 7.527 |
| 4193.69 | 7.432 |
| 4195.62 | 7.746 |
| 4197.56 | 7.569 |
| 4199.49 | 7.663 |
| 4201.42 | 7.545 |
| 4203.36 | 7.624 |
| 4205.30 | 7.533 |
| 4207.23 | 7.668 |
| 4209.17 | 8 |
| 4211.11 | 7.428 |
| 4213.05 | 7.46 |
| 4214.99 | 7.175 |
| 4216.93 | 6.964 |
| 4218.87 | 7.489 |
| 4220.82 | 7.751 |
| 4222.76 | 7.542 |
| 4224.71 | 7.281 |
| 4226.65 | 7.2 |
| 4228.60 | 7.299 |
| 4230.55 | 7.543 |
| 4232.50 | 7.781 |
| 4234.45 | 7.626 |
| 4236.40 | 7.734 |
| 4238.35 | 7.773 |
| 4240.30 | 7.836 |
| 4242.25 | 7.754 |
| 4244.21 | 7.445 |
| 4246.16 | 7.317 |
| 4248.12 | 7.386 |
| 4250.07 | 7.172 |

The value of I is 1.30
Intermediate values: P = 0.17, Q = 7.65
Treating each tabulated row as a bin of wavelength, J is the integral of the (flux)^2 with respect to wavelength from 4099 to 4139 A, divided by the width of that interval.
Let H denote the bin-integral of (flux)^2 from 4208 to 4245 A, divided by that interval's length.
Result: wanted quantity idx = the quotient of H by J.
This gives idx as 1.17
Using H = 56.8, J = 48.5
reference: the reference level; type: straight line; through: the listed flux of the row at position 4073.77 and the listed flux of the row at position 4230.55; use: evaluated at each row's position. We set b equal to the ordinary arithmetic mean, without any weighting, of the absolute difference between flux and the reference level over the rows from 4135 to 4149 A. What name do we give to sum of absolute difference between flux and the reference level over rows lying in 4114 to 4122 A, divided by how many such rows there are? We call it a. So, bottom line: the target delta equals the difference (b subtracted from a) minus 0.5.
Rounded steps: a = 0.209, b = 0.193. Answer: -0.48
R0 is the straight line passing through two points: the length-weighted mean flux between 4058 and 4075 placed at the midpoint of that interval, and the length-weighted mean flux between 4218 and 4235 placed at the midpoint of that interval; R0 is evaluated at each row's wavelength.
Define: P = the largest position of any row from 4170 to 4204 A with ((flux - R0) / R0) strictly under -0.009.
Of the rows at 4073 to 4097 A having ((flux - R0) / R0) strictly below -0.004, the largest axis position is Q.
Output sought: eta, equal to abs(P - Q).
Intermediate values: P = 4178.27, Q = 4096.34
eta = 81.9 A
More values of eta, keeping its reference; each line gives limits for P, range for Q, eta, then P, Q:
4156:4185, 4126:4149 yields 30.7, 4178.27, 4147.60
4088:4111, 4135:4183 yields 68.7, 4109.57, 4178.27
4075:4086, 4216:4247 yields 161.1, 4085.04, 4246.16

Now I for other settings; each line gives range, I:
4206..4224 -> 2.15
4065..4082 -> 0.97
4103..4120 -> 5.12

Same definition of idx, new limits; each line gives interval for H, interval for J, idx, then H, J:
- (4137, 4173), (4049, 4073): 1.05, 58.5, 55.9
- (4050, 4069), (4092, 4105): 1.70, 56.3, 33.2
